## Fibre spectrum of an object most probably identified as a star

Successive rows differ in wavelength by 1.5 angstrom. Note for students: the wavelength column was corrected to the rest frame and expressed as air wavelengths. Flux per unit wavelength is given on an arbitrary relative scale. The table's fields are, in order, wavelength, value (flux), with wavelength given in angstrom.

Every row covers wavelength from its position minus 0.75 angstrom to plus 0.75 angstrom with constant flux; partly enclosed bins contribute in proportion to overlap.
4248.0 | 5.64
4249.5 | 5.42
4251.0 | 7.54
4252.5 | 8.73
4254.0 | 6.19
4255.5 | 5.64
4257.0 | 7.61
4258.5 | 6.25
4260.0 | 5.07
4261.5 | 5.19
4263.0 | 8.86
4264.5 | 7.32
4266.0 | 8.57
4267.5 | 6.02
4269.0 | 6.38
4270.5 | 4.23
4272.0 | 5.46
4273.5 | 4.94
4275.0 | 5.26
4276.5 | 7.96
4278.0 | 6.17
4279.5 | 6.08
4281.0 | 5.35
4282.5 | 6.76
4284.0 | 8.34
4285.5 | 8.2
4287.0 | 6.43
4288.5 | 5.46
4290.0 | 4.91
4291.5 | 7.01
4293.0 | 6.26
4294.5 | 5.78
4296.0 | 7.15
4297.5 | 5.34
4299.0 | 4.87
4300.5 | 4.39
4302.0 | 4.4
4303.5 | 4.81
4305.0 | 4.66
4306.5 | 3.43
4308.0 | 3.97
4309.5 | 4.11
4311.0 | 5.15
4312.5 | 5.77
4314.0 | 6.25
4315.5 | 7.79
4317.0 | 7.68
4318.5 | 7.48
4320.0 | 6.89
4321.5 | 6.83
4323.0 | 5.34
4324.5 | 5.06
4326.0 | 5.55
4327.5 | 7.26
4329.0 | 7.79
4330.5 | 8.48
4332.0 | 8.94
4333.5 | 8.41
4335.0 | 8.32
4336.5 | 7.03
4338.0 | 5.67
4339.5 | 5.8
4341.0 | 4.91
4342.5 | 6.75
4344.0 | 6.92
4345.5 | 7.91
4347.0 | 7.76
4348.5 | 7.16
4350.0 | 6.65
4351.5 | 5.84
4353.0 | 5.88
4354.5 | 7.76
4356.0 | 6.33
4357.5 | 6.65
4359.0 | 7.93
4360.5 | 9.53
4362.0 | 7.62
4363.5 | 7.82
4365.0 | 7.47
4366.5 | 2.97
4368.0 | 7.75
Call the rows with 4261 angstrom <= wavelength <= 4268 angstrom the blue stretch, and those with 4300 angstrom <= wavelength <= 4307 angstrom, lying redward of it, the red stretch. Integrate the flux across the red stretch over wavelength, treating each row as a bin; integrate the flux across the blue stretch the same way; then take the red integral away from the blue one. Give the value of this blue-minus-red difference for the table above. 21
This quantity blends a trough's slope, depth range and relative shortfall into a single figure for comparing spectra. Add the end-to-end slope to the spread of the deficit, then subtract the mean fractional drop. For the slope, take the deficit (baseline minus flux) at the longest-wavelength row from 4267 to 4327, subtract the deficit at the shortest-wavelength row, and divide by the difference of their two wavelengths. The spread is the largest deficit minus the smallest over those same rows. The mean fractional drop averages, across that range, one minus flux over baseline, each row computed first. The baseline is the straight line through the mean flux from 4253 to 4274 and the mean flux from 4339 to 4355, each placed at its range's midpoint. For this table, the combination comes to 4.9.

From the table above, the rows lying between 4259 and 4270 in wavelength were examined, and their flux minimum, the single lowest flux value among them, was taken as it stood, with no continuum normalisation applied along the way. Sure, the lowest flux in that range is 5.07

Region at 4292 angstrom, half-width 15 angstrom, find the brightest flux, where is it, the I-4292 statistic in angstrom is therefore 4284.0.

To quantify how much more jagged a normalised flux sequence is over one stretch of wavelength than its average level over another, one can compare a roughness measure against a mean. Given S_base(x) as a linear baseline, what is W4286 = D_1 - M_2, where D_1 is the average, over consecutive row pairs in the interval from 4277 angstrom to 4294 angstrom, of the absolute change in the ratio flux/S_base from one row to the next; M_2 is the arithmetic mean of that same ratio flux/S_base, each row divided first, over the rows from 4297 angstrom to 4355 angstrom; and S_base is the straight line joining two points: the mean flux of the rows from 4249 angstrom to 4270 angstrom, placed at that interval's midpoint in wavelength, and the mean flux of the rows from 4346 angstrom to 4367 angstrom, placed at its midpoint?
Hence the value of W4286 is -0.76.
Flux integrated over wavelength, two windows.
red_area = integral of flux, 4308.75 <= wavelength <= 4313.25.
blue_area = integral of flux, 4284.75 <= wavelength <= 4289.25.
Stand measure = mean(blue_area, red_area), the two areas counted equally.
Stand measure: 26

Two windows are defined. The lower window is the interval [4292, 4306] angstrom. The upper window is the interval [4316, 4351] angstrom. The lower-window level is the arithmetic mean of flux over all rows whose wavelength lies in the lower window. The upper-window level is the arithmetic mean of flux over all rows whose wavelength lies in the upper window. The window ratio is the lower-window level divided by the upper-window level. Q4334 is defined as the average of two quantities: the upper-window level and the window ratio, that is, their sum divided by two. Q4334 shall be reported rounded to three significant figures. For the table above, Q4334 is 3.87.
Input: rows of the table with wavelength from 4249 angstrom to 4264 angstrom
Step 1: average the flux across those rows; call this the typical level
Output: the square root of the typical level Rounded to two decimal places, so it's 2.58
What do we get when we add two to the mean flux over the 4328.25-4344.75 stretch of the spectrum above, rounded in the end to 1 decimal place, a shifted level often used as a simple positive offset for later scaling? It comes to 9.2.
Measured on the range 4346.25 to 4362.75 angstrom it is 9.2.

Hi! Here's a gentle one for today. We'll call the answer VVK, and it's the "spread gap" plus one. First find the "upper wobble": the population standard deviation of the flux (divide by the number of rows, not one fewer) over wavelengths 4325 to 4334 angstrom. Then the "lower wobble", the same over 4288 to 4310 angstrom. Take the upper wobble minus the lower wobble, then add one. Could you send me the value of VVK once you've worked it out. 1.1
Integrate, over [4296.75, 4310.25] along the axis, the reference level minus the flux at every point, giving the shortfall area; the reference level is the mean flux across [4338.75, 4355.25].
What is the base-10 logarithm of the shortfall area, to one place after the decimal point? 1.5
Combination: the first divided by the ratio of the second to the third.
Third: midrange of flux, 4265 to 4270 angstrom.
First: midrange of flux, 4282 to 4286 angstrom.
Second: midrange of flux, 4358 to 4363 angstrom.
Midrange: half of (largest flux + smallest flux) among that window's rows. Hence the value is 6.4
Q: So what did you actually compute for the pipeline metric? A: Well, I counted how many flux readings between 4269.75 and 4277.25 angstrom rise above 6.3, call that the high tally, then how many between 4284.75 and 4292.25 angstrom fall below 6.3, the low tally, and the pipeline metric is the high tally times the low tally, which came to 2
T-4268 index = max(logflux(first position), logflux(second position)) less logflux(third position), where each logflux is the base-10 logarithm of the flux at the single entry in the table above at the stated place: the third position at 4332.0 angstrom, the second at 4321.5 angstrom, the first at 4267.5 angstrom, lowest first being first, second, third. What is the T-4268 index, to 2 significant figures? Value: -0.12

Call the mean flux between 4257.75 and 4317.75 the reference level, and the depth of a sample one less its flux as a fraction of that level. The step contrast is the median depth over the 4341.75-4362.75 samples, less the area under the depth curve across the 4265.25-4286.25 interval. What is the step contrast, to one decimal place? 1.4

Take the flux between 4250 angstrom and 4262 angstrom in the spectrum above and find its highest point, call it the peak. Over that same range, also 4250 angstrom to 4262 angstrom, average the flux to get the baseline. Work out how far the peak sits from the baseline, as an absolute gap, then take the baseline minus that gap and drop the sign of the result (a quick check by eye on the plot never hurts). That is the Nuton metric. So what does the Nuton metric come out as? 4.3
